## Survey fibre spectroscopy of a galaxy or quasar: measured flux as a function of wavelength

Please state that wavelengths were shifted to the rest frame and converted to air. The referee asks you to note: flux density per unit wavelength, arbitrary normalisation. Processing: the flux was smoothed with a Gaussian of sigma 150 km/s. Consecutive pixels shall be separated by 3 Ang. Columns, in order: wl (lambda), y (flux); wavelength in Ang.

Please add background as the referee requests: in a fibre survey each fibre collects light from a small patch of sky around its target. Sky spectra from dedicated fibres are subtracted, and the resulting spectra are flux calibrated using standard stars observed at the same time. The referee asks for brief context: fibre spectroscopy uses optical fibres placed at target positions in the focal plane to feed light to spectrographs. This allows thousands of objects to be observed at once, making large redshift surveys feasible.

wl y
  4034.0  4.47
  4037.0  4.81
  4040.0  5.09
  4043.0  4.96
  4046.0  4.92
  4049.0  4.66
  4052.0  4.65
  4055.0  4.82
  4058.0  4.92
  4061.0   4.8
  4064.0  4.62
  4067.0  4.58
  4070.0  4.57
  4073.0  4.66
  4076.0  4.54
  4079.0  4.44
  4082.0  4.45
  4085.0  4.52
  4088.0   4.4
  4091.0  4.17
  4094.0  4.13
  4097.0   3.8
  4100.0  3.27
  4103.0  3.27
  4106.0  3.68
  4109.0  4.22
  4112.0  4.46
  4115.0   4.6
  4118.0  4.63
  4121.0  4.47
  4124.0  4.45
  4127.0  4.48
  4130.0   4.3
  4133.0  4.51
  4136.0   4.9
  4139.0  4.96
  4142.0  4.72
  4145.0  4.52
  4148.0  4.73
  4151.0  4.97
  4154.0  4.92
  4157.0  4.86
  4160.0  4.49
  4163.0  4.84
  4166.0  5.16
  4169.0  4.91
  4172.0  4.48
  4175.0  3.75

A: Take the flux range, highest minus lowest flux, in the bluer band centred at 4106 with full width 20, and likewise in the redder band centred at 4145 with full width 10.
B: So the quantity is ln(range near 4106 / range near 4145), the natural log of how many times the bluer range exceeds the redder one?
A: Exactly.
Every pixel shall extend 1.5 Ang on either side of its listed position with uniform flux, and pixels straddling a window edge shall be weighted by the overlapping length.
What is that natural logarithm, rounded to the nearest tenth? 1.8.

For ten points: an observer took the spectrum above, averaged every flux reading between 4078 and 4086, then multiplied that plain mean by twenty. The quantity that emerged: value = 89.4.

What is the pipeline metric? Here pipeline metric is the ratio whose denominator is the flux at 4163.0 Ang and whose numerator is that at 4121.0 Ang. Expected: 0.92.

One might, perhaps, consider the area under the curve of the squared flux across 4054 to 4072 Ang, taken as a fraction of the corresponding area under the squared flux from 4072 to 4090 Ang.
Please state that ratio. 1.10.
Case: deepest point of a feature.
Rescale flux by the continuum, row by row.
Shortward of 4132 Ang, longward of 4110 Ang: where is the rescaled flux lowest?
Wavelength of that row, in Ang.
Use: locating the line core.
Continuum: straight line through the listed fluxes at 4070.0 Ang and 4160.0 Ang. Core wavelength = 4130.0 Ang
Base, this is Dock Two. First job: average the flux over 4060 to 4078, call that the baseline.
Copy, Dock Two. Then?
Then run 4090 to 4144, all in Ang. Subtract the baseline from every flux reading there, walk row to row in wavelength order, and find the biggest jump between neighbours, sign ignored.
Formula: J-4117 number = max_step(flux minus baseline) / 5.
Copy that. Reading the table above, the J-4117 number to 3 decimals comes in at 0.108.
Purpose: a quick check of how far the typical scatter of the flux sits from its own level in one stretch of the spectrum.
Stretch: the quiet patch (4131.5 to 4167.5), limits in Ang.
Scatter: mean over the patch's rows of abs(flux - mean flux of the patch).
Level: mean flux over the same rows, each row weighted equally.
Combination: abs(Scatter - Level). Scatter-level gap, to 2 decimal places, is 4.63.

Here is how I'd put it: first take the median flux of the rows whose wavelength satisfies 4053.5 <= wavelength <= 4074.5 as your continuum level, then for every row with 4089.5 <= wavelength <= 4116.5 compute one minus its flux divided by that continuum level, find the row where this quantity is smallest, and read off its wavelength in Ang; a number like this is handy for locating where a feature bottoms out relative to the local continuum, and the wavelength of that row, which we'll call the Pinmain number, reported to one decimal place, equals 4115.0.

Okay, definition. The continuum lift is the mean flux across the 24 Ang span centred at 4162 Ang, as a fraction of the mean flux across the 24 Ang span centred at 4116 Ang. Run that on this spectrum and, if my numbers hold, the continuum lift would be 1.10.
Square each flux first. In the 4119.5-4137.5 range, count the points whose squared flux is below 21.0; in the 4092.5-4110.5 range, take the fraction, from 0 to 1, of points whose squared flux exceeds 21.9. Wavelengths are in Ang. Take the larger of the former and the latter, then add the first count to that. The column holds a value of 10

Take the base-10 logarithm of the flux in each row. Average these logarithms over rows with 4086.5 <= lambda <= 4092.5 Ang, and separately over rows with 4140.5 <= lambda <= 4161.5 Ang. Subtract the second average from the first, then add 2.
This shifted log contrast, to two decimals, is 1.96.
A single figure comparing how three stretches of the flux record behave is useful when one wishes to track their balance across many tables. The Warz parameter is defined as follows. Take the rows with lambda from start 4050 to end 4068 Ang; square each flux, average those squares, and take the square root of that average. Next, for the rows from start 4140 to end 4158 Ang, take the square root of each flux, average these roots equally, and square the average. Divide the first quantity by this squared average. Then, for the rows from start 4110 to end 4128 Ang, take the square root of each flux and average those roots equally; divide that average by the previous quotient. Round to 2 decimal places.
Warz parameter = 2.15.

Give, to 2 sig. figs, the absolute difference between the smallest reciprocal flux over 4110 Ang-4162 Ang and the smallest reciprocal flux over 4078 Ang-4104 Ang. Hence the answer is 0.020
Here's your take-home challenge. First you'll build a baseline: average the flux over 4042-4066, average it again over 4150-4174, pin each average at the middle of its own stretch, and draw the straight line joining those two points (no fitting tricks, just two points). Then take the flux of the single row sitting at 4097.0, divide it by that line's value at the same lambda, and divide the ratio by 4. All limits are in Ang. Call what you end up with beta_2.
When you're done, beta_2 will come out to 0.198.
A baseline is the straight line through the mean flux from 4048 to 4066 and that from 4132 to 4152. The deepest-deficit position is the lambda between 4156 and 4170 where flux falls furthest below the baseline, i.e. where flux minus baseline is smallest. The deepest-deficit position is 4160.0 Ang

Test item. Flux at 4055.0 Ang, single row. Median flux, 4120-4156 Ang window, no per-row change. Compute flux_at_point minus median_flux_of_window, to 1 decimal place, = 0.2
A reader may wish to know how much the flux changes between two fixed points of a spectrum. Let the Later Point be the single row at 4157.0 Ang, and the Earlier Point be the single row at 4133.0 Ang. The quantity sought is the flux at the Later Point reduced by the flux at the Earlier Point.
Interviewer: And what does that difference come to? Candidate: 0.35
